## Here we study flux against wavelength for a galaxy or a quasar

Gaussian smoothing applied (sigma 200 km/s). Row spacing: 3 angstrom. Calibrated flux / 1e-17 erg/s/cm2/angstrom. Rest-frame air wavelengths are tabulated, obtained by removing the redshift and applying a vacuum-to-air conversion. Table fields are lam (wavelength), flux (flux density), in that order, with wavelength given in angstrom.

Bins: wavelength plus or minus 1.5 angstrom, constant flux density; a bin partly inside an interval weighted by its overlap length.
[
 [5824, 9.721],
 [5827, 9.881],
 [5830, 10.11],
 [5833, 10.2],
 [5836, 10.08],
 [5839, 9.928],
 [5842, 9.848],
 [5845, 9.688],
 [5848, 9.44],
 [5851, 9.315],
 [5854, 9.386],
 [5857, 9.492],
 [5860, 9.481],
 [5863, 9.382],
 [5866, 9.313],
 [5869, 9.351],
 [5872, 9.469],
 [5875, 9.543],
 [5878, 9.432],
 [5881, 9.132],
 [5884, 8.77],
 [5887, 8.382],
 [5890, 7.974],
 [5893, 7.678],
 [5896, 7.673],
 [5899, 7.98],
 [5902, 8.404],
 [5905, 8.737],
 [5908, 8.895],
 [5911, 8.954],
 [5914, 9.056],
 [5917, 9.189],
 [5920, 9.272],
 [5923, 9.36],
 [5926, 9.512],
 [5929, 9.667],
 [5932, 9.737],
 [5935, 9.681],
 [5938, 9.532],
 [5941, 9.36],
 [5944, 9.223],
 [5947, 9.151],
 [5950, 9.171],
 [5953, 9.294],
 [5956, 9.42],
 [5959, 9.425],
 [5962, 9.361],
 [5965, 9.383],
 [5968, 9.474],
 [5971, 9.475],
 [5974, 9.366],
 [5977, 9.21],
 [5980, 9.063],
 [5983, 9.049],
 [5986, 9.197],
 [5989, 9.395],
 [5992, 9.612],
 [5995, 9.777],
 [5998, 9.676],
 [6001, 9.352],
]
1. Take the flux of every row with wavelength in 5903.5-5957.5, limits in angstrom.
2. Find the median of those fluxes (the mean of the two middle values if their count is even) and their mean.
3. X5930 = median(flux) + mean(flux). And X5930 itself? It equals 18.57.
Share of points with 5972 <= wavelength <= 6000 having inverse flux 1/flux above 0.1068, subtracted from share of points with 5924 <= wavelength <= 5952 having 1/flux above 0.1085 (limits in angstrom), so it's -0.22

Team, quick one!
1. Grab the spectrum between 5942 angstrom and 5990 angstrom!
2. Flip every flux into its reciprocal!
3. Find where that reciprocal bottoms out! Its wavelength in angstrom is 5971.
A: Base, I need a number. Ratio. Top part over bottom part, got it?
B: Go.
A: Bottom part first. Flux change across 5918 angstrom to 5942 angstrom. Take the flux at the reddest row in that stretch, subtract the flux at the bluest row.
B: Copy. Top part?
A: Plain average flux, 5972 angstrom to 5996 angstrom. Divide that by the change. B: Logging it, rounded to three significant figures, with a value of 106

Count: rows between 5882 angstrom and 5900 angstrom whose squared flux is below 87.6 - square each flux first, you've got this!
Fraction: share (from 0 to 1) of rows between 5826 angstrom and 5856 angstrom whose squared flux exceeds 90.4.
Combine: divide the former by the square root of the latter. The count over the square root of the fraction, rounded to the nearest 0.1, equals 7.2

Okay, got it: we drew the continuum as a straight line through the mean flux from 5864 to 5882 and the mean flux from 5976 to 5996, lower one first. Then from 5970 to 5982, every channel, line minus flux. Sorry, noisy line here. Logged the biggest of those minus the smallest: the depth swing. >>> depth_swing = 0.41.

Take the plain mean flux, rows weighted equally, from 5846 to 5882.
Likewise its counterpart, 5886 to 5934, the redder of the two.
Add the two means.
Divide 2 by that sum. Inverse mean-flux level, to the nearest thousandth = 0.110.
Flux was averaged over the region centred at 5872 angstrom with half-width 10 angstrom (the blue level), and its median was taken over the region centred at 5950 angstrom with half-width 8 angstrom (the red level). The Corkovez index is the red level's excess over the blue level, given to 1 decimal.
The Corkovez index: -0.2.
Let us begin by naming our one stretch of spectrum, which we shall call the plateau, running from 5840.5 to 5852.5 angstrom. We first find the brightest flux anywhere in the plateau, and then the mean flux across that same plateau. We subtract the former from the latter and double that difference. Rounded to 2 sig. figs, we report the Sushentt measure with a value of -0.55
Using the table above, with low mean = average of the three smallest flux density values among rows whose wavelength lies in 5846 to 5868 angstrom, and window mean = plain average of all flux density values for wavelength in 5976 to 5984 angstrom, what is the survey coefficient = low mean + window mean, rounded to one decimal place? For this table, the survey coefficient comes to 18.4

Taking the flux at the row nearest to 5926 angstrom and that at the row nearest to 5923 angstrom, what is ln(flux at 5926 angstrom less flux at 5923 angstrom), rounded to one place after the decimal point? -1.9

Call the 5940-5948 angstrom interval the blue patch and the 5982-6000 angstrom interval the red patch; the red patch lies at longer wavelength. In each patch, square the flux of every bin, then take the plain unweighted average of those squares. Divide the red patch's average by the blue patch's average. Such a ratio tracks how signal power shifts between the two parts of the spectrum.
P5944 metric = 1.05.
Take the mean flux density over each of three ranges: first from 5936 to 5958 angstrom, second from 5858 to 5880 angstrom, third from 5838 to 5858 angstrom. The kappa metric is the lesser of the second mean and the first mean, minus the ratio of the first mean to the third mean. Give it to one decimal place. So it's 8.3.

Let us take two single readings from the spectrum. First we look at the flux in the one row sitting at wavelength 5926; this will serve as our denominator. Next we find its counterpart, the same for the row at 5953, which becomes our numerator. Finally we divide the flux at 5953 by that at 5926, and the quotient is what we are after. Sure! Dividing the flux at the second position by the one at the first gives 0.9771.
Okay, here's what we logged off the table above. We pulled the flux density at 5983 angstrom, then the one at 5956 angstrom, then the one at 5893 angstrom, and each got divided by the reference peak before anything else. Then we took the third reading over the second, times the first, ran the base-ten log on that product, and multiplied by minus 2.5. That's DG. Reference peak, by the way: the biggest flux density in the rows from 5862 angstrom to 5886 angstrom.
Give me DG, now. 0.28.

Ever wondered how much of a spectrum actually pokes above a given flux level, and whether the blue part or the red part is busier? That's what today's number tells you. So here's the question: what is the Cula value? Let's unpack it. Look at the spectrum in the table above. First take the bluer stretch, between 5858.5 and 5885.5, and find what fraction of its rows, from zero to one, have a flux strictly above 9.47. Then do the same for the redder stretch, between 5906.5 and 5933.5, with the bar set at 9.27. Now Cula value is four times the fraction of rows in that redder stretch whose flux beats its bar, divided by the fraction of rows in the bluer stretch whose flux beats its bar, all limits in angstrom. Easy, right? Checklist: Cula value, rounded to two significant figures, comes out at 10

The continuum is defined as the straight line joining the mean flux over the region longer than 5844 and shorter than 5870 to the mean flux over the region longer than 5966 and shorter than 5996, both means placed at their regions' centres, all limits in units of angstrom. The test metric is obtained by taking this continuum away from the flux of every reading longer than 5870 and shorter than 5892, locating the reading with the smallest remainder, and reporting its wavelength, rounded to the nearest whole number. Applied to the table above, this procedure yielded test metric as 5890 angstrom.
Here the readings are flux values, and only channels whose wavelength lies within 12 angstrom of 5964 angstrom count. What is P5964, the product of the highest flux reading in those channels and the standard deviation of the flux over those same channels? 0.54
